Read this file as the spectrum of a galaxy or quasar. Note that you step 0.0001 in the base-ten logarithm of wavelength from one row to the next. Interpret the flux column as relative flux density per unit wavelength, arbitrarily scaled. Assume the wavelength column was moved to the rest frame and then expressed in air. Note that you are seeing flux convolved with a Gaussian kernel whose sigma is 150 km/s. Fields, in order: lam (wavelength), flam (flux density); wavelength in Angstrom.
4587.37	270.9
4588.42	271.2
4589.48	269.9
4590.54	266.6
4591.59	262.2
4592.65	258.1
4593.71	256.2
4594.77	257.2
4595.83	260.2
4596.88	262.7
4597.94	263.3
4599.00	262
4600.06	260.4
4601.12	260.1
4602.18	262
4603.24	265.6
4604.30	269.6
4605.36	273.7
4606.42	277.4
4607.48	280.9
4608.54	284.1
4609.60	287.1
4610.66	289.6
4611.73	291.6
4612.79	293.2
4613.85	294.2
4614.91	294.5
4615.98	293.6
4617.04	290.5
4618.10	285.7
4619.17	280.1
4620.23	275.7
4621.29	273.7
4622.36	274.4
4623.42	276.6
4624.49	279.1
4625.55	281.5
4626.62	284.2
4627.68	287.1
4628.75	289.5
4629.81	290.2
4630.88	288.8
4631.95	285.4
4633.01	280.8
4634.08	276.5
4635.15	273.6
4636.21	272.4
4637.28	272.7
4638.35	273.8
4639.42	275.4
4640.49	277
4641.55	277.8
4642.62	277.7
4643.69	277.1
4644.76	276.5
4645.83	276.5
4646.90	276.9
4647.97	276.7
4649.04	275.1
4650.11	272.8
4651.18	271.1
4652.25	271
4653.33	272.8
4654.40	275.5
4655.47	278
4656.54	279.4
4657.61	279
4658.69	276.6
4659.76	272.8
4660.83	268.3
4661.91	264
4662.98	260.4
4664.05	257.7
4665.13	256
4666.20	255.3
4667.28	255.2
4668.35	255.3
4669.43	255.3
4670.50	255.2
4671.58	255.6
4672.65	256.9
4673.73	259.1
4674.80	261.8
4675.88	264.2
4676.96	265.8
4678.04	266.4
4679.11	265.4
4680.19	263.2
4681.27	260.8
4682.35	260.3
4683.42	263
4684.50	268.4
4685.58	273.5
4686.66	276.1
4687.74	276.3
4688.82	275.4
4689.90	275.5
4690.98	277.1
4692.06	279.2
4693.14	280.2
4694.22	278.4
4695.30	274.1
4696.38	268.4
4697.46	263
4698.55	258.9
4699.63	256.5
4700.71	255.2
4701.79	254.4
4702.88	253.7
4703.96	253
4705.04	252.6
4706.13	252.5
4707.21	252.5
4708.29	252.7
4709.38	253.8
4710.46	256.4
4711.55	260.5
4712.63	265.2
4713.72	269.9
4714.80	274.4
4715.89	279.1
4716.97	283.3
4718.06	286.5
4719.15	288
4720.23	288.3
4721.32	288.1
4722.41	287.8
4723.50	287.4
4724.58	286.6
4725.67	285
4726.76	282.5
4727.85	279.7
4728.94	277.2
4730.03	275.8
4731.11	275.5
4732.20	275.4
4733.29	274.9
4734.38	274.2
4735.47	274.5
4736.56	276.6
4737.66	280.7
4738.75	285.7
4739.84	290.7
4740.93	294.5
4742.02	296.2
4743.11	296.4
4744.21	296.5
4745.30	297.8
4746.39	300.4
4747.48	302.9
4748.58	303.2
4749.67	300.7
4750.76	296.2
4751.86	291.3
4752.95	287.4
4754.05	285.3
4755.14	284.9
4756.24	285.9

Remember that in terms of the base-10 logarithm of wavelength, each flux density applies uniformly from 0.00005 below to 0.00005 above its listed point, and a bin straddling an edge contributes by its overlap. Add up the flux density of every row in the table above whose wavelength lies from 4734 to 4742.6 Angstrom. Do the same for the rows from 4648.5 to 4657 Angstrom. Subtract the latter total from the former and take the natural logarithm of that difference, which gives 4.3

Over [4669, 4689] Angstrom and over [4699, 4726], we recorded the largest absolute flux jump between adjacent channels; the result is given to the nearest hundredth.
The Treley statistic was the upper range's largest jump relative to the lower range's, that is 0.87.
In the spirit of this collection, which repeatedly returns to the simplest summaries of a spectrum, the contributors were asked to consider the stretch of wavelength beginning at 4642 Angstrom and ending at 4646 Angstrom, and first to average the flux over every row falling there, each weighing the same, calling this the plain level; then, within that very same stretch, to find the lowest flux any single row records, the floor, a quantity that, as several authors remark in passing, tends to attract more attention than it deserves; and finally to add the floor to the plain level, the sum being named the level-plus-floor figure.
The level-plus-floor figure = 553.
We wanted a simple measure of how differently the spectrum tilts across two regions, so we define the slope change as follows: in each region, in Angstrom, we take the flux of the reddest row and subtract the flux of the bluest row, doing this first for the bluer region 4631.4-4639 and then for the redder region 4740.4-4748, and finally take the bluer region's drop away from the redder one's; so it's 20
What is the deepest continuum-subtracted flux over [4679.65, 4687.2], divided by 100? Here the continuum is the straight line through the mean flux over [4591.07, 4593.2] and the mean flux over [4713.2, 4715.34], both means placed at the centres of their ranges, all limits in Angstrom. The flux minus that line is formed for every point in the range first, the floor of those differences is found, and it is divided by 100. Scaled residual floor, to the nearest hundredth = -0.09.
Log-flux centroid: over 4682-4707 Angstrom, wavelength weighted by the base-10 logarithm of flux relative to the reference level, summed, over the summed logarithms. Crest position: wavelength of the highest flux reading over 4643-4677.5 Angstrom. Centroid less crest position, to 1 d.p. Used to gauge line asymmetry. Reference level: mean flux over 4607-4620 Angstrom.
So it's 39.9 Angstrom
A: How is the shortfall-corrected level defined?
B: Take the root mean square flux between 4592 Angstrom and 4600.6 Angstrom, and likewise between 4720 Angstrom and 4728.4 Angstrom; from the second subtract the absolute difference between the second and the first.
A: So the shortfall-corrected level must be 260.0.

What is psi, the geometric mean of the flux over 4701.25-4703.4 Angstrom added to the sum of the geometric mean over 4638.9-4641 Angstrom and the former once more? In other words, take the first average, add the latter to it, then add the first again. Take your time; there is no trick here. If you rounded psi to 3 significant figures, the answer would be 784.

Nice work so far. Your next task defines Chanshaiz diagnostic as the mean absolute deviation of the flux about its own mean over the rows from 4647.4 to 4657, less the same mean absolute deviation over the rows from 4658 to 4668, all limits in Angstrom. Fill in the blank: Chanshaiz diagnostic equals -4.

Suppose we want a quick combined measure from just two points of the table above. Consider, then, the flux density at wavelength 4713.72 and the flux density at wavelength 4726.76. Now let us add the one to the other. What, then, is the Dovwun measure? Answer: 552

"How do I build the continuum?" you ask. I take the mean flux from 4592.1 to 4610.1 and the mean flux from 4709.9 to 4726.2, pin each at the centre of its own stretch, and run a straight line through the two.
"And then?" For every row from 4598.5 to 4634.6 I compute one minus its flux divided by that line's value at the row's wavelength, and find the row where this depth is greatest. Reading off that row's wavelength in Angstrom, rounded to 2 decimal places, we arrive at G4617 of 4601.12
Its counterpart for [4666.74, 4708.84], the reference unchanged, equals 4707.21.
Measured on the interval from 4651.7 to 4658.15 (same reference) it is 4652.25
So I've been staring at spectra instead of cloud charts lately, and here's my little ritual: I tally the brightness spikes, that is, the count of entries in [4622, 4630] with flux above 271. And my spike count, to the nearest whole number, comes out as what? 8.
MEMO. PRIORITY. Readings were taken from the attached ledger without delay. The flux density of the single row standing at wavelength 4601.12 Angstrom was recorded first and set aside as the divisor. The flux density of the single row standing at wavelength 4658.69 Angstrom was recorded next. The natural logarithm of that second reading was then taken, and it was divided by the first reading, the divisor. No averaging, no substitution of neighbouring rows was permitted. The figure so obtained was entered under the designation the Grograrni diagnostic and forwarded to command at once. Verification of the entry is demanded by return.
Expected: 0.0216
